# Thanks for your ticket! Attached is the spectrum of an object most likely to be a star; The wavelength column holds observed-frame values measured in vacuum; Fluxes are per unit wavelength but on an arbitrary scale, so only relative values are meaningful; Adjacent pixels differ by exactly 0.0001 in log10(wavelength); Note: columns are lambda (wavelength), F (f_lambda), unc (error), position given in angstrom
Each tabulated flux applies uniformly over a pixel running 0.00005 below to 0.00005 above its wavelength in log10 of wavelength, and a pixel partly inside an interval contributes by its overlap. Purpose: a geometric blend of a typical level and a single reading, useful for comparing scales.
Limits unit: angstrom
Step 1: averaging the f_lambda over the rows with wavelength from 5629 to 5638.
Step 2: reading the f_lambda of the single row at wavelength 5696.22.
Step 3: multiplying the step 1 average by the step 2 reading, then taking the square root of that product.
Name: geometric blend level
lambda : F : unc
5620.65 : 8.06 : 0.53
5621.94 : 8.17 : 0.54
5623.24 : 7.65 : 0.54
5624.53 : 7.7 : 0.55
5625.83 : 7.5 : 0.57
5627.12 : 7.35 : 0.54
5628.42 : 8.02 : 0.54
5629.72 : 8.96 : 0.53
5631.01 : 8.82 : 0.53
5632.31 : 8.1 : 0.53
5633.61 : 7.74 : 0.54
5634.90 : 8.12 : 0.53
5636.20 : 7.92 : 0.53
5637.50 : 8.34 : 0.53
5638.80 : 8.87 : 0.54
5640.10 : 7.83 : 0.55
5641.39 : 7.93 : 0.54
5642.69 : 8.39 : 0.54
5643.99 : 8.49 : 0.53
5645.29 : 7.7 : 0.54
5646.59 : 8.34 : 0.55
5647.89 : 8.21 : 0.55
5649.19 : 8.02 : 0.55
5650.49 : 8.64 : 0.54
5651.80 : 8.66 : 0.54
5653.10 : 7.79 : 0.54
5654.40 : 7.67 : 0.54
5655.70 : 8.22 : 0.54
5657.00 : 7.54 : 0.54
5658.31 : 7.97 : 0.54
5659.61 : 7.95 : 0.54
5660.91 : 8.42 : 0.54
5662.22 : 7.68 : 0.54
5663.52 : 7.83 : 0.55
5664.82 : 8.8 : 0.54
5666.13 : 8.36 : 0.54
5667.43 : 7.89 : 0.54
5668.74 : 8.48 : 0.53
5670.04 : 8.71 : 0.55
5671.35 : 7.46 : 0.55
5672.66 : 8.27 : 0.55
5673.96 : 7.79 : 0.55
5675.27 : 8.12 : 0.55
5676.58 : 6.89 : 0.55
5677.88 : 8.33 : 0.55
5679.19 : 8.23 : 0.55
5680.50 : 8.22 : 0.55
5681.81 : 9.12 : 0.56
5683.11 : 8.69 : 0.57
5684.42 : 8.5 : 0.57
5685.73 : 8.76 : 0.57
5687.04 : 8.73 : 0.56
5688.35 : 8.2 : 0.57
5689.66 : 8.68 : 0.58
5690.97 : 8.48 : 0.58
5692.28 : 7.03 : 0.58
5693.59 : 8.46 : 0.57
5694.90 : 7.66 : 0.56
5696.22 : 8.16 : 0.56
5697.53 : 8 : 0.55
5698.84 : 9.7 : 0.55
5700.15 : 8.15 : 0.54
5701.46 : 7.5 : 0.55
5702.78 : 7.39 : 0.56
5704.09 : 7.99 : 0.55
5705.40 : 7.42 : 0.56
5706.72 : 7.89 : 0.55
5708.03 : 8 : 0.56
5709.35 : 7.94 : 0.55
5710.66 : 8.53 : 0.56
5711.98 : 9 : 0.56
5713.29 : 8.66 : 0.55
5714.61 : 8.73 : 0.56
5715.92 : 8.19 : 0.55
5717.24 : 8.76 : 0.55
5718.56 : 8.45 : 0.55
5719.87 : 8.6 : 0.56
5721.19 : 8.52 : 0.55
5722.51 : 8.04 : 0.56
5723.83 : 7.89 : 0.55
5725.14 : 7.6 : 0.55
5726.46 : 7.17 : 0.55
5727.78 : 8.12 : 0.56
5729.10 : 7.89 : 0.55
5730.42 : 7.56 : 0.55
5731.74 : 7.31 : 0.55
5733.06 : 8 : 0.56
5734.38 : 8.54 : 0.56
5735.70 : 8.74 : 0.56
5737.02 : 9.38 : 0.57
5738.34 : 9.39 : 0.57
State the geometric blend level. 8.22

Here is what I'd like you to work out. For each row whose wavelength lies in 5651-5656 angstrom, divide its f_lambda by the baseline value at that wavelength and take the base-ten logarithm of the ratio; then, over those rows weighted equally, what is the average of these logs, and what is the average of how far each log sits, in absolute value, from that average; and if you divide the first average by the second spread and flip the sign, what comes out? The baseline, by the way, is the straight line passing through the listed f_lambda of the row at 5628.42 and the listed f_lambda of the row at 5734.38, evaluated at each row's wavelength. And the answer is 0.2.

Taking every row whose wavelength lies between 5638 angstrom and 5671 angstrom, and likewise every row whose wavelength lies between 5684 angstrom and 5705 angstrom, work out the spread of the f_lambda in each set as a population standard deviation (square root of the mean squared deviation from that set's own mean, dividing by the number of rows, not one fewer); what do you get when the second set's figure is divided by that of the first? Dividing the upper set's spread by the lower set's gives 1.61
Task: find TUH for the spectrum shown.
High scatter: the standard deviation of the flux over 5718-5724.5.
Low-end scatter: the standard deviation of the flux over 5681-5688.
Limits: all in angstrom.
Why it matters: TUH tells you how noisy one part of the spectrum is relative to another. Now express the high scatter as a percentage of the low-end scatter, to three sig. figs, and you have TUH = 140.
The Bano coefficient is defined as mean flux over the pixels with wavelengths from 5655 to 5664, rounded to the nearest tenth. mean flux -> 7.9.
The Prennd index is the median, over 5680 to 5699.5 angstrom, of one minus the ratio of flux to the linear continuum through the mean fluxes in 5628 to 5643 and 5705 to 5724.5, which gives -0.02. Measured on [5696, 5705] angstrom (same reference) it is 0.04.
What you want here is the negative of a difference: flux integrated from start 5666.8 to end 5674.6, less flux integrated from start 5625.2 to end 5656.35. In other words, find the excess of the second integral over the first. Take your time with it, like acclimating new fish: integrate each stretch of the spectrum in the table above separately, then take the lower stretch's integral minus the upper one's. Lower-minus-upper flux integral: 191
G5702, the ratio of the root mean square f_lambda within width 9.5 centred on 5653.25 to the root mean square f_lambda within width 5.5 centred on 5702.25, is 1.04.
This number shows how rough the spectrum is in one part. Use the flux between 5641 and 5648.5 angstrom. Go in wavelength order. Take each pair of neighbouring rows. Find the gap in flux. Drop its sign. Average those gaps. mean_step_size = 0.42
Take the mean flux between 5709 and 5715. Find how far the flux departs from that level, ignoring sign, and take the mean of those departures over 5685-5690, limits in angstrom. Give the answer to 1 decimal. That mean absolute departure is 0.2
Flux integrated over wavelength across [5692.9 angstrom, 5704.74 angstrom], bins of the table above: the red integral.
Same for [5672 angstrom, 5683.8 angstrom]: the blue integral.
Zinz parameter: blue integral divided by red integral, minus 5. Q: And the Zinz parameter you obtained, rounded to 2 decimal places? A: -3.99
